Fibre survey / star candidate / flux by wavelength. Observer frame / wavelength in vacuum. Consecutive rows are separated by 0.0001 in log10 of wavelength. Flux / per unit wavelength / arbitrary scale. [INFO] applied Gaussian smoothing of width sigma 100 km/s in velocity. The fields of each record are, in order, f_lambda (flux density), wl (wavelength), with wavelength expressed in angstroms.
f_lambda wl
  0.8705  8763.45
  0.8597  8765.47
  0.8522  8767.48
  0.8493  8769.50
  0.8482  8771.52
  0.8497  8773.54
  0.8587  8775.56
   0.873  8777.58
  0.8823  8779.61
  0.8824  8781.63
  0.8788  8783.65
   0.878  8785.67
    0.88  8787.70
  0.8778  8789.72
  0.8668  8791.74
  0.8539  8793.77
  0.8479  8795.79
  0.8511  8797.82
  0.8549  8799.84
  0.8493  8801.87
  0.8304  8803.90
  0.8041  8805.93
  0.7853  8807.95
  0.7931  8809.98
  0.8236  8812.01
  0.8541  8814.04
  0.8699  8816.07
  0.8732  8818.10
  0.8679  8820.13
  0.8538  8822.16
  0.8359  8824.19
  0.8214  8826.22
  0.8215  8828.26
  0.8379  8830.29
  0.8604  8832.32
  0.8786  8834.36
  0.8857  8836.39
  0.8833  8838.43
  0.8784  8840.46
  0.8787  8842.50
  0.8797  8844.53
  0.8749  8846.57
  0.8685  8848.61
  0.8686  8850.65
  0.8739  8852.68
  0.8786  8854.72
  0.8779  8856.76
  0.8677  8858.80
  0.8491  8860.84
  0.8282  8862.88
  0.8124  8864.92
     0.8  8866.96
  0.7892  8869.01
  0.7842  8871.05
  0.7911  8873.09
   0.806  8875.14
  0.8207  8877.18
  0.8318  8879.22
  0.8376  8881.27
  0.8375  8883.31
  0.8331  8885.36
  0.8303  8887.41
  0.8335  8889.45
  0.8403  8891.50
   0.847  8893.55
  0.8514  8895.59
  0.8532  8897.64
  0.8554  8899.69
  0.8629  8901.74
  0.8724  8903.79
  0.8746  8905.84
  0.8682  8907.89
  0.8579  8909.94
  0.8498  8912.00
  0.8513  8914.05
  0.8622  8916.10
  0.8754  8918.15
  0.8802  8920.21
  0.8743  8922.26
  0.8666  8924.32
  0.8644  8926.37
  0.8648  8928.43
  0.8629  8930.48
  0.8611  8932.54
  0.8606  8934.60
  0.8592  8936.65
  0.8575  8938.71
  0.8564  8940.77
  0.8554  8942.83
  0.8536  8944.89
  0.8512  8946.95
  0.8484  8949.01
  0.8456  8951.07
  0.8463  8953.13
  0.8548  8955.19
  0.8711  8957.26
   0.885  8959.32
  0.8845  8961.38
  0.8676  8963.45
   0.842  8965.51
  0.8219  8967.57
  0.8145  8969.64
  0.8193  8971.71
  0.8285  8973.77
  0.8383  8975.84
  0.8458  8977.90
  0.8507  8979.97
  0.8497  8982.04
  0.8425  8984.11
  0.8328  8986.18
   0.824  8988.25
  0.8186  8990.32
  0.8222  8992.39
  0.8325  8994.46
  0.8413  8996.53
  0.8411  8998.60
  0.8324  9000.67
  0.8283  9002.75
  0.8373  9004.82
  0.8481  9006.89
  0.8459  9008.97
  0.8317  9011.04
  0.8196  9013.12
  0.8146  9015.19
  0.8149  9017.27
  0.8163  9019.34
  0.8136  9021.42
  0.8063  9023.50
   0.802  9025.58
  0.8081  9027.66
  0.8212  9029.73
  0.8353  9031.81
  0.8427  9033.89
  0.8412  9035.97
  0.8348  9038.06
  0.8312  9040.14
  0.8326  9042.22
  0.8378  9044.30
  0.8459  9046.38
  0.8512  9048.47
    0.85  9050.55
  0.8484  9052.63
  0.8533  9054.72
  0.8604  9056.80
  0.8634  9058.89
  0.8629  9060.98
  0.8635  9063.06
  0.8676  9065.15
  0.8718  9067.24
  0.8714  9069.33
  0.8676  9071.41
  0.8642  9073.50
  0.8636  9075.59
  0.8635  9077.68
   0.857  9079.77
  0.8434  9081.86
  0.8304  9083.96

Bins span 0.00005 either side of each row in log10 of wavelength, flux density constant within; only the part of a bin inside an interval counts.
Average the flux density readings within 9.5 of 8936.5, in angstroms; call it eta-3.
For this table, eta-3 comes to 0.859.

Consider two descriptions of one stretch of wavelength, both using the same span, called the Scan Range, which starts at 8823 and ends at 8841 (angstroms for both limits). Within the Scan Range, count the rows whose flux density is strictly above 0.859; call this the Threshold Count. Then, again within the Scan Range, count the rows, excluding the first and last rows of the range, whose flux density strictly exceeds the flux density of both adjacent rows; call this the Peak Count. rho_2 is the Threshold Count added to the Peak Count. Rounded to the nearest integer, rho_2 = 6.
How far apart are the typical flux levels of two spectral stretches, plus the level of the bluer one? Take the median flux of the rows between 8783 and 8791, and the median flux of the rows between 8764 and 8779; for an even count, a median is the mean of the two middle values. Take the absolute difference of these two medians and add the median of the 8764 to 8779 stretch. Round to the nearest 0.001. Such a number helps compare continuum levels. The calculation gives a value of 0.878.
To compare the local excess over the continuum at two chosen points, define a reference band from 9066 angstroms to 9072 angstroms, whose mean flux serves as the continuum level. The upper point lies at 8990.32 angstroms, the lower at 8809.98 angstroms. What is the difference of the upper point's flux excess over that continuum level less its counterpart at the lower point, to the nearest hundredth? 0.03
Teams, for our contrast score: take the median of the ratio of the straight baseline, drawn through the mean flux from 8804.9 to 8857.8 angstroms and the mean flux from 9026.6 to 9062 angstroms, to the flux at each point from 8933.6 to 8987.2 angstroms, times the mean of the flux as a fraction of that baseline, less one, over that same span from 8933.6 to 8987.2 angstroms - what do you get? 0.002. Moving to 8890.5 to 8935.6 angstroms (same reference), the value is 0.013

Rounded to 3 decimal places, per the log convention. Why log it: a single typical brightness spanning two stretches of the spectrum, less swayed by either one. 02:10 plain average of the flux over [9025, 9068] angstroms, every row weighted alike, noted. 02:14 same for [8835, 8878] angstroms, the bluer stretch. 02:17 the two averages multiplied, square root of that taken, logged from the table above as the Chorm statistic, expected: 0.846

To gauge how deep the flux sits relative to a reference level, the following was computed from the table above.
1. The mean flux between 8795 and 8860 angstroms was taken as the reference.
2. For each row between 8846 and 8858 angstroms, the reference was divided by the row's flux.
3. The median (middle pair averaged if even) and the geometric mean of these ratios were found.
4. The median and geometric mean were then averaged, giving 0.98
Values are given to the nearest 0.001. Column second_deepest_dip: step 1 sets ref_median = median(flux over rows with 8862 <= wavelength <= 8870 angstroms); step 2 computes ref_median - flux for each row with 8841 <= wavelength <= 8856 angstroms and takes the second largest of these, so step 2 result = -0.062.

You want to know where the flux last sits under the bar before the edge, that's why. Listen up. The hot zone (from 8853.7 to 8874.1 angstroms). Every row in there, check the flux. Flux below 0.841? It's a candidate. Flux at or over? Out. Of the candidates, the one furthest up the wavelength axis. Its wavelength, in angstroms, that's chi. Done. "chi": 8873.09 angstroms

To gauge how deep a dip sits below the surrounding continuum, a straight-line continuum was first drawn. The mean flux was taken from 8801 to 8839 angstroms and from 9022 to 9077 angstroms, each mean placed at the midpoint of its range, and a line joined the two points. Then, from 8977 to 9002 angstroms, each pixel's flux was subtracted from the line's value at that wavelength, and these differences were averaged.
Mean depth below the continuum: 0.009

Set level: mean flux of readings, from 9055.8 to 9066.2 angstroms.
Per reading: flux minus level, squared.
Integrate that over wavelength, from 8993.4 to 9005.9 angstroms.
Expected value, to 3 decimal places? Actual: 0.010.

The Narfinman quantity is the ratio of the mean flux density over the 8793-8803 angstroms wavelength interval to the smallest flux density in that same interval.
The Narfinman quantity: 1.00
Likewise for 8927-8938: 1.00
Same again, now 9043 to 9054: 1.01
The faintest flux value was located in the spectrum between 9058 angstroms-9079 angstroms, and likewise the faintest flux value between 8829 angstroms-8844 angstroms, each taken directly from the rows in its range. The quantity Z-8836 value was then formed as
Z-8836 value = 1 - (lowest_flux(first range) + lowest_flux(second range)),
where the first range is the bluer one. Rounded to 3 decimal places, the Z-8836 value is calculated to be -0.701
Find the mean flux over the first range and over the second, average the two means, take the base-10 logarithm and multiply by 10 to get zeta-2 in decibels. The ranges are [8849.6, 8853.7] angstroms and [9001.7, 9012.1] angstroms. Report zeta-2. -0.68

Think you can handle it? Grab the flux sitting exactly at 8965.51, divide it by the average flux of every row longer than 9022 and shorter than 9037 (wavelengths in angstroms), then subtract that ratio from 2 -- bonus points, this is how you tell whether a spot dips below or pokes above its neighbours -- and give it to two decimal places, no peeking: 0.98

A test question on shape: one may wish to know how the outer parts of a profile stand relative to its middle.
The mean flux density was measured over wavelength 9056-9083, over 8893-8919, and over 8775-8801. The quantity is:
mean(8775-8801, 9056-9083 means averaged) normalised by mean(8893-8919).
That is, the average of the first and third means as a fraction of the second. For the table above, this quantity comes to 1.01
